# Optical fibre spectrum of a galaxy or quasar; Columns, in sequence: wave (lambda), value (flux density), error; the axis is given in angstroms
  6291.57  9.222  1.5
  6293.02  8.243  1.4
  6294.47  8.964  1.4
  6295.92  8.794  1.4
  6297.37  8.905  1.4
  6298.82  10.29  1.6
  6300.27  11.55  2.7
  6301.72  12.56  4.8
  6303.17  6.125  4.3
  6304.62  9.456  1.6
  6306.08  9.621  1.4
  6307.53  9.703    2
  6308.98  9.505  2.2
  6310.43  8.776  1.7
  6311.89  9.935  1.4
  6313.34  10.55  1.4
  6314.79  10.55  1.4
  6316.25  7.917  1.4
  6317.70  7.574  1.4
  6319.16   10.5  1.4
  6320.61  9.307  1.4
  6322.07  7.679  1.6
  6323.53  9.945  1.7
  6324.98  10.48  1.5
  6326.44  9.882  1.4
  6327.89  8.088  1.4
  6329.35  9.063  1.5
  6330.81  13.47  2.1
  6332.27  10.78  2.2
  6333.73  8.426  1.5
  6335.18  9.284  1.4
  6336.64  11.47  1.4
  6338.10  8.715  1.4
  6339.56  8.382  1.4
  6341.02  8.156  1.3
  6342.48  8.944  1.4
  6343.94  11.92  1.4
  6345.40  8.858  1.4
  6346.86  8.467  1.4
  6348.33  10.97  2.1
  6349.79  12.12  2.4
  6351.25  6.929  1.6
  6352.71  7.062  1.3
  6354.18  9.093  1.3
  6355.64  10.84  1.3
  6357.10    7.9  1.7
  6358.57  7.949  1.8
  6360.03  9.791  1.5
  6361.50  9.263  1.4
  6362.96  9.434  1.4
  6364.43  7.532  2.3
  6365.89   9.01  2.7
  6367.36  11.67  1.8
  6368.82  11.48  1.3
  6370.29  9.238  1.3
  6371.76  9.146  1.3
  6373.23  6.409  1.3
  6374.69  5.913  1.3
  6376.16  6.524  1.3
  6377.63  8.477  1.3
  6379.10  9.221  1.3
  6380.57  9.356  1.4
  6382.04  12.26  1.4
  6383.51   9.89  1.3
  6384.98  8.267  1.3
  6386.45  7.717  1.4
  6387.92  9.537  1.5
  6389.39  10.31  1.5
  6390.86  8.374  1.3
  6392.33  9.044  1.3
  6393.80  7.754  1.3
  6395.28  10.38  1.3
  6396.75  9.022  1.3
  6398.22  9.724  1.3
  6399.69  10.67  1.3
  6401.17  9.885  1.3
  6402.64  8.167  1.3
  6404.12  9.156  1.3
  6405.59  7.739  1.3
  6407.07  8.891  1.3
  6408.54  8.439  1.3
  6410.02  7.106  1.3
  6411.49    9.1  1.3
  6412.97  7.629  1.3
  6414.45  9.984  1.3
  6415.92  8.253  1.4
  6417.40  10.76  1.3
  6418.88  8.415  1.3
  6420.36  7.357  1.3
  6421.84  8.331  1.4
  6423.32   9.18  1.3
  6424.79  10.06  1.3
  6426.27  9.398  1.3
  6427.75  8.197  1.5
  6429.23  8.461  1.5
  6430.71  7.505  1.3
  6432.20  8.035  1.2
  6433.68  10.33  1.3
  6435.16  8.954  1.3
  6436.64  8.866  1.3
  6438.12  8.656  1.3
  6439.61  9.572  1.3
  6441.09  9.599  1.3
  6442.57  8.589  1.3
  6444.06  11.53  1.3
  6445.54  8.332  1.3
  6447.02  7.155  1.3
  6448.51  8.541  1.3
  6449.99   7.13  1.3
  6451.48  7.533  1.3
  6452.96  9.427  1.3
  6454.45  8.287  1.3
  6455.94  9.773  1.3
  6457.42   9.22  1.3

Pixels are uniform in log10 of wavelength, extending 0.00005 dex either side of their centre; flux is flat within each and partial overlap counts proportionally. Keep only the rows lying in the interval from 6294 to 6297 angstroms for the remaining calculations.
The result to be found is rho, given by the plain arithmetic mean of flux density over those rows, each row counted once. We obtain 8.9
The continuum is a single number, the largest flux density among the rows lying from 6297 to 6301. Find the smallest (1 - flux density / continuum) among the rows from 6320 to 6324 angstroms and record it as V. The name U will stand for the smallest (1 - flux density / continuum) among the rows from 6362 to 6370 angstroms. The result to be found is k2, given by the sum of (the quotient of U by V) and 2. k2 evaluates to 1.9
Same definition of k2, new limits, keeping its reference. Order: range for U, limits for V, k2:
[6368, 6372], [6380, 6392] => 1.9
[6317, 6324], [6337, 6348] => -0.8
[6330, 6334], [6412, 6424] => -0.4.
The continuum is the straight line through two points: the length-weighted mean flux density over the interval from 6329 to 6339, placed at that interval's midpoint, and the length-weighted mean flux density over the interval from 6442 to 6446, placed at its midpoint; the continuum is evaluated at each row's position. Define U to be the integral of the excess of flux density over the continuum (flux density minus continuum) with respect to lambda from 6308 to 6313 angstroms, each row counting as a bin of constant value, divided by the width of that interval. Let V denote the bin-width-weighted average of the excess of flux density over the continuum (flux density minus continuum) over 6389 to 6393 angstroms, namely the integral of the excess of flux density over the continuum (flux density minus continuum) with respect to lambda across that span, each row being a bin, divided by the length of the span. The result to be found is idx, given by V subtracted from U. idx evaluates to -0.1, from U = -0.8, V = -0.7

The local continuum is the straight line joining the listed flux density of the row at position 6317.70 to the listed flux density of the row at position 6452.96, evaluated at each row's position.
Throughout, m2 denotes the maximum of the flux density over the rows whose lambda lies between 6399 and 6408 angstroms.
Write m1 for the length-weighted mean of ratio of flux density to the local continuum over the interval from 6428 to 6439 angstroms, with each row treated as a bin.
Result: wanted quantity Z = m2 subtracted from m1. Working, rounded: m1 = 0.95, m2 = 10.67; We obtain -9.7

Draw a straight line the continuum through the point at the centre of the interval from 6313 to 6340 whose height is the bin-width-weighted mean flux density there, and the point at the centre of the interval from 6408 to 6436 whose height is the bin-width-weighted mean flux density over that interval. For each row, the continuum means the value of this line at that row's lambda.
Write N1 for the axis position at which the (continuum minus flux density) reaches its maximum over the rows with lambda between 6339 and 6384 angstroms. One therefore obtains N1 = 6374.69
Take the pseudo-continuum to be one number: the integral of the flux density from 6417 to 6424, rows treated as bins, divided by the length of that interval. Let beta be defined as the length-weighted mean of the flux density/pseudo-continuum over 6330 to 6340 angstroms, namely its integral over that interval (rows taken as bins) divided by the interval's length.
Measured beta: 1.16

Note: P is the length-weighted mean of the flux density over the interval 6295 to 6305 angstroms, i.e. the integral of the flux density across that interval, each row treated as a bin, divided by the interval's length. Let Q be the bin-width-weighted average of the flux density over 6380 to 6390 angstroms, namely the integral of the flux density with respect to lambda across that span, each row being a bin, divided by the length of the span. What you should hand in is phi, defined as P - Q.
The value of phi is 0.05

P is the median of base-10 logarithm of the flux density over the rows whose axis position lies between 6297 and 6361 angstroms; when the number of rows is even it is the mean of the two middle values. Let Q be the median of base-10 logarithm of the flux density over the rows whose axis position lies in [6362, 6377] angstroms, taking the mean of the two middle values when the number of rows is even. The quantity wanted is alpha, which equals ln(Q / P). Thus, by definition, -0.015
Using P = 0.97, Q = 0.958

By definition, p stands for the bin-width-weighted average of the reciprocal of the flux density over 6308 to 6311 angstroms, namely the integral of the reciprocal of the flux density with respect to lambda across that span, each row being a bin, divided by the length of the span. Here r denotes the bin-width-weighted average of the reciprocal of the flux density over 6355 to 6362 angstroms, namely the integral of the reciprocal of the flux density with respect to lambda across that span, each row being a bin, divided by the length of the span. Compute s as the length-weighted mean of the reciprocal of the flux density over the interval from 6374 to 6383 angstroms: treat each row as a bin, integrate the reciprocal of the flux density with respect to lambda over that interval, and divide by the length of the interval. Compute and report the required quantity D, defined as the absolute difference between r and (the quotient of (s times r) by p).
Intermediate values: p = 0.109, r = 0.111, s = 0.122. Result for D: 0.0133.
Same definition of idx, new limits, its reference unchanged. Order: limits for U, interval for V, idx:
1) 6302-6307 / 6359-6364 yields -0.8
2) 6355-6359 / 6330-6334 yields -2.1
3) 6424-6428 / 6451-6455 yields 0.7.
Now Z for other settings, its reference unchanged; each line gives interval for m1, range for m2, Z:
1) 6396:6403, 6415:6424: -9.7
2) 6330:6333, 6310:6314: -9.0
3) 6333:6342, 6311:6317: -9.4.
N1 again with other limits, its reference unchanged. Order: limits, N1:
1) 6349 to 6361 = 6351.25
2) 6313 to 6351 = 6317.70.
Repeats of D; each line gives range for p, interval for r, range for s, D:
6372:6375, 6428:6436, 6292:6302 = 0.0373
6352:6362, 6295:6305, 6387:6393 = 0.0061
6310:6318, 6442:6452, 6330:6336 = 0.0120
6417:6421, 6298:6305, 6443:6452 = 0.0046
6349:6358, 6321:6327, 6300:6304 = 0.0035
